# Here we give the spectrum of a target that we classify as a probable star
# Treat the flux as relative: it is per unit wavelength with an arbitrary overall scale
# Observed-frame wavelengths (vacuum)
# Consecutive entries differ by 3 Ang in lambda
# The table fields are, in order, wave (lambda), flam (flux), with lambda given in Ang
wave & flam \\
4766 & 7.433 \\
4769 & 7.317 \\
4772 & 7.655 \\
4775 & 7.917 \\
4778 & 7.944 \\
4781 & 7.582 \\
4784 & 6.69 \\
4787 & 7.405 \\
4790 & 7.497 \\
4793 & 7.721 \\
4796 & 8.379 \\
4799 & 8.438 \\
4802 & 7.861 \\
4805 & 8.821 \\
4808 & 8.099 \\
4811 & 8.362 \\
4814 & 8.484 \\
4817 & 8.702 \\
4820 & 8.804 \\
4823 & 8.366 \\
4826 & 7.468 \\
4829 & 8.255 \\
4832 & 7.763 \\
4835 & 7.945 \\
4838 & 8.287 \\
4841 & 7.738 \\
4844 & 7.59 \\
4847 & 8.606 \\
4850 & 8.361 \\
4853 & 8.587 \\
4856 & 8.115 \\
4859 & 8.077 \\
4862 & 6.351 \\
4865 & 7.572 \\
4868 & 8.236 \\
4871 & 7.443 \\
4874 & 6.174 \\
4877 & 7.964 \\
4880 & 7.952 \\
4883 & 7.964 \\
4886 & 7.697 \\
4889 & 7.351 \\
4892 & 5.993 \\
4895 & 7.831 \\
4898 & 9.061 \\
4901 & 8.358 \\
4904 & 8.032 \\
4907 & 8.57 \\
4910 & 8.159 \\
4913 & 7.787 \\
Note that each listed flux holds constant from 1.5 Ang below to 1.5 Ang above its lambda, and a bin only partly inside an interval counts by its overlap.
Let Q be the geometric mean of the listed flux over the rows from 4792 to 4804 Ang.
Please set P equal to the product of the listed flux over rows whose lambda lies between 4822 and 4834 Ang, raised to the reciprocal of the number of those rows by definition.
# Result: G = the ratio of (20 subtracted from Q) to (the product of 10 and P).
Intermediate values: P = 8.0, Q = 8.09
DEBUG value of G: -0.150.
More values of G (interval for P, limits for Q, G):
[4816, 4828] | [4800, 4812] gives -0.141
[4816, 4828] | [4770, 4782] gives -0.147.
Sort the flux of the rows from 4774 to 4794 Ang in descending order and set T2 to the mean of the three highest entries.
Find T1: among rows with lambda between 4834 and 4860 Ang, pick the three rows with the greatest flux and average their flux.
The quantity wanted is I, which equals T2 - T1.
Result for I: -0.7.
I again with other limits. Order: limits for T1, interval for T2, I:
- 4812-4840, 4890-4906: -0.2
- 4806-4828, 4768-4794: -0.8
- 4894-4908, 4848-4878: -0.3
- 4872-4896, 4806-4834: 0.7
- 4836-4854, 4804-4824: 0.3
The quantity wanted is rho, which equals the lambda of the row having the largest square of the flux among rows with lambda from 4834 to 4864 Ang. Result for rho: 4847 Ang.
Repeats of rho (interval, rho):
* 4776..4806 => 4805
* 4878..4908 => 4898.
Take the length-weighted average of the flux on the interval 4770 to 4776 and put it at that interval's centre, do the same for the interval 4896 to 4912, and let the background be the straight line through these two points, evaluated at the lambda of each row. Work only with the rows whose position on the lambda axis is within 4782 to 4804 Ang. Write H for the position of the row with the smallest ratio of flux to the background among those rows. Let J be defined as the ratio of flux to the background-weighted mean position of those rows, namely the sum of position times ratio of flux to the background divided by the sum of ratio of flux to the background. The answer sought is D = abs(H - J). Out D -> 9.3 Ang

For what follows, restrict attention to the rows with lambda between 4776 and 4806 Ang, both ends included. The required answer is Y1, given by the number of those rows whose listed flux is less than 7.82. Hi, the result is 5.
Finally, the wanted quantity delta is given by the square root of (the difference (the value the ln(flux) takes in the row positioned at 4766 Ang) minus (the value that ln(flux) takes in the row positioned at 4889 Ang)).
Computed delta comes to 0.11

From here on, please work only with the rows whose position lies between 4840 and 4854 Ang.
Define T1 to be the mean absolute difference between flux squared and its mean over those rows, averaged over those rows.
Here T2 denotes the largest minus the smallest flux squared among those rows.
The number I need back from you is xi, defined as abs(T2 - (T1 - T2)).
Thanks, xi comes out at 26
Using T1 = 6.6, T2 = 16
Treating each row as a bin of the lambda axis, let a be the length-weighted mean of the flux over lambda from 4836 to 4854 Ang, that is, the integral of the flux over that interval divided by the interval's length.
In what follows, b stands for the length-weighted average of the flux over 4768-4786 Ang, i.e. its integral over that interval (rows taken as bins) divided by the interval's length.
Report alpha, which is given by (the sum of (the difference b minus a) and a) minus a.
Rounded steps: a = 8.18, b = 7.52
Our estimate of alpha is -0.7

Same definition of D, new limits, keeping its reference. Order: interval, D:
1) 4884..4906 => 3.3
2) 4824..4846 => 9.0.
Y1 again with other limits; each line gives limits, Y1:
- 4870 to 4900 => 5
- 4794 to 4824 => 0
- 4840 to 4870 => 4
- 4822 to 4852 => 4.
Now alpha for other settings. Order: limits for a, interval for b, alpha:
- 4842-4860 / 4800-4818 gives 0.2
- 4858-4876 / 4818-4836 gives 0.8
